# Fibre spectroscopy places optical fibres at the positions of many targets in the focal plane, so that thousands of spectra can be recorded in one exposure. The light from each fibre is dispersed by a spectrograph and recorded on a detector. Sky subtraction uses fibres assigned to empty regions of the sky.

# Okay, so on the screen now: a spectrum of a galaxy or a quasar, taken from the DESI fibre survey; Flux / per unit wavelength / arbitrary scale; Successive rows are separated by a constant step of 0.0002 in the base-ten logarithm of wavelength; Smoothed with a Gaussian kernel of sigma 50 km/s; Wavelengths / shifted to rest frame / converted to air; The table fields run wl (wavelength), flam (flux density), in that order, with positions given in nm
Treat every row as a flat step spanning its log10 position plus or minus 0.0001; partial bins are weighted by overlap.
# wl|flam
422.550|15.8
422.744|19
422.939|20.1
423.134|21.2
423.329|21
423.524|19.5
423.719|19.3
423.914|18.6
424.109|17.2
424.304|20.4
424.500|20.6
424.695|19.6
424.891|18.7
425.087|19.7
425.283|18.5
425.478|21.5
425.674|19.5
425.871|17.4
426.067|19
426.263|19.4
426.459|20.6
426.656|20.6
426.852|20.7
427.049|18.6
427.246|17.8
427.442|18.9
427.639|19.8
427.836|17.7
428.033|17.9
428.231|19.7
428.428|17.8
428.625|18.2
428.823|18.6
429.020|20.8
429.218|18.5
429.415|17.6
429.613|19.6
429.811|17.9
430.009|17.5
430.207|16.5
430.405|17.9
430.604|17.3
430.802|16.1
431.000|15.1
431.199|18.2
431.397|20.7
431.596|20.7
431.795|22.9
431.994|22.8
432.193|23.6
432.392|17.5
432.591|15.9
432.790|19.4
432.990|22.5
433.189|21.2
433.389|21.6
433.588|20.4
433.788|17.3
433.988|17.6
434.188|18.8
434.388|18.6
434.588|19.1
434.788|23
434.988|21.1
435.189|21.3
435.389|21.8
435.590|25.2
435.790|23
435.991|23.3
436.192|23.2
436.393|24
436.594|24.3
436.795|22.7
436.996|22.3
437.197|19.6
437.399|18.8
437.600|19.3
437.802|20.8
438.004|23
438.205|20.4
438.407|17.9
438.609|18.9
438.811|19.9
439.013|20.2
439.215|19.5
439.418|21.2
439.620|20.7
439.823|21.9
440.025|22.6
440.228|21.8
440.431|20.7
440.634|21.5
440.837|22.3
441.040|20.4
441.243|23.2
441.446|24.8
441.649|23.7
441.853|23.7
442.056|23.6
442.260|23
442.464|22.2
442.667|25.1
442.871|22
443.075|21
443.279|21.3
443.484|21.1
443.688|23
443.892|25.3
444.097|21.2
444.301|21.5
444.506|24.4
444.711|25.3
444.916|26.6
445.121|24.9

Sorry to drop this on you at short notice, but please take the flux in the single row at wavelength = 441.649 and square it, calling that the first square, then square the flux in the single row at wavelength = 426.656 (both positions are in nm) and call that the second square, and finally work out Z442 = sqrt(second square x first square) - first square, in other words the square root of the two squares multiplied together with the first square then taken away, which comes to -73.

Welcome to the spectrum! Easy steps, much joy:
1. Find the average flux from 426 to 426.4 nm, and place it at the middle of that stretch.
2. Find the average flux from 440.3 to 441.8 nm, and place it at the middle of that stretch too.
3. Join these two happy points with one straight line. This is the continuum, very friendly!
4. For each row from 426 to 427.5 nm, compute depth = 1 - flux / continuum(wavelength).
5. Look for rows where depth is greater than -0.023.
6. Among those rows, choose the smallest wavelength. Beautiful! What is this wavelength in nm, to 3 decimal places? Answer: 426.067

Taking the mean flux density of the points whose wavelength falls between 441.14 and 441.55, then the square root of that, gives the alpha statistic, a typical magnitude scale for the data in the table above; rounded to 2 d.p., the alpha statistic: 4.90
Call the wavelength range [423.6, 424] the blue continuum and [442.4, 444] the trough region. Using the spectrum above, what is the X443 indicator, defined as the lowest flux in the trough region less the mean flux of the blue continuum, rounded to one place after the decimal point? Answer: 2.0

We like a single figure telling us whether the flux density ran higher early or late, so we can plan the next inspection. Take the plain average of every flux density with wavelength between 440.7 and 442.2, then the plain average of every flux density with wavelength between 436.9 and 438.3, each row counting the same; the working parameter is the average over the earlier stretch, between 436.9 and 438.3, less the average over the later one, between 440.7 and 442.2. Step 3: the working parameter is -2.5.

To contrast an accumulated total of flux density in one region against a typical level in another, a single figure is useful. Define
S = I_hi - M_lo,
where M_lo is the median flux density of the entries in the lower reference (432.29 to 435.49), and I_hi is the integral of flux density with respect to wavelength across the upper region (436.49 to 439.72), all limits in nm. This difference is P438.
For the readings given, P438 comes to 46.6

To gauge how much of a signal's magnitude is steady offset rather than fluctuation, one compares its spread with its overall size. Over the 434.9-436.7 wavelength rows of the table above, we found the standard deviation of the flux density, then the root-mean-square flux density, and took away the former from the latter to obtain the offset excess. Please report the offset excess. 21.7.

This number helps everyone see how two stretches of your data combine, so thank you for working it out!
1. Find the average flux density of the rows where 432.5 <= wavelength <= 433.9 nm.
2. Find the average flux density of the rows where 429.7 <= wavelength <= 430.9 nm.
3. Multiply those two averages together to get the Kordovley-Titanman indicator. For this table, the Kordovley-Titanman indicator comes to 340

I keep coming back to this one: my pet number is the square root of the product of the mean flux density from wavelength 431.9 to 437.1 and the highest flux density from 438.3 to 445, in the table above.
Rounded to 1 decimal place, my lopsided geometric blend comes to 23.8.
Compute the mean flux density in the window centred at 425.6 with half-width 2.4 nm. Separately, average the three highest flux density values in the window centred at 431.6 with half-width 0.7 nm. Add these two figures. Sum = 42.5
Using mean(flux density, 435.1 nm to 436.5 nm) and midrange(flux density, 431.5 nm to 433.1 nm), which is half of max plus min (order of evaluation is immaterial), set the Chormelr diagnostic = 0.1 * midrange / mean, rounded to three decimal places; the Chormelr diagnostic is 0.085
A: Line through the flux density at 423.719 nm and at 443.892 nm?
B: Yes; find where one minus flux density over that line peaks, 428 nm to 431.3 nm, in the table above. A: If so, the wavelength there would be 431.000 nm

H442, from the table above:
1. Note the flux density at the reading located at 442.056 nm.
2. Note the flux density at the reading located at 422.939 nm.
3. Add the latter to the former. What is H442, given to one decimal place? 43.7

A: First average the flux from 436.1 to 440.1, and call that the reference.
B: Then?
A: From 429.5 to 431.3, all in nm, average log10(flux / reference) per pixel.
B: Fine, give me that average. -0.085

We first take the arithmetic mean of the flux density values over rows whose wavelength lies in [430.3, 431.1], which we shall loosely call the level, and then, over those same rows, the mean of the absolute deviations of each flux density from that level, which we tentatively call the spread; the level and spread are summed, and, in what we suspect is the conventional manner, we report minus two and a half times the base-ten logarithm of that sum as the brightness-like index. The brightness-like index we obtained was -3.11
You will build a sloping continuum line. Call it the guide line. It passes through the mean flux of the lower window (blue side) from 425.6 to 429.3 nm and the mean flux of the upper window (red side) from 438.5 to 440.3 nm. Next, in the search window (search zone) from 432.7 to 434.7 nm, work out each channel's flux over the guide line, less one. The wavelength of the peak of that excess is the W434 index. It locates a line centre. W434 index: 432.990 nm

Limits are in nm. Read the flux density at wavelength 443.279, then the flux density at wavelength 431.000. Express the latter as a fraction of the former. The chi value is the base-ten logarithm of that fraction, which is -0.15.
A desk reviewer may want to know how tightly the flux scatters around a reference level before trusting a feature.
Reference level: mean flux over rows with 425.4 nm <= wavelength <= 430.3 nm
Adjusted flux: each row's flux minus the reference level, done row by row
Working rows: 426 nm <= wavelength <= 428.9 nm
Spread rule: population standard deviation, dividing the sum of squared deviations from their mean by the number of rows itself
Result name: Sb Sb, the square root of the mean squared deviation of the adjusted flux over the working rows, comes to 1.0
